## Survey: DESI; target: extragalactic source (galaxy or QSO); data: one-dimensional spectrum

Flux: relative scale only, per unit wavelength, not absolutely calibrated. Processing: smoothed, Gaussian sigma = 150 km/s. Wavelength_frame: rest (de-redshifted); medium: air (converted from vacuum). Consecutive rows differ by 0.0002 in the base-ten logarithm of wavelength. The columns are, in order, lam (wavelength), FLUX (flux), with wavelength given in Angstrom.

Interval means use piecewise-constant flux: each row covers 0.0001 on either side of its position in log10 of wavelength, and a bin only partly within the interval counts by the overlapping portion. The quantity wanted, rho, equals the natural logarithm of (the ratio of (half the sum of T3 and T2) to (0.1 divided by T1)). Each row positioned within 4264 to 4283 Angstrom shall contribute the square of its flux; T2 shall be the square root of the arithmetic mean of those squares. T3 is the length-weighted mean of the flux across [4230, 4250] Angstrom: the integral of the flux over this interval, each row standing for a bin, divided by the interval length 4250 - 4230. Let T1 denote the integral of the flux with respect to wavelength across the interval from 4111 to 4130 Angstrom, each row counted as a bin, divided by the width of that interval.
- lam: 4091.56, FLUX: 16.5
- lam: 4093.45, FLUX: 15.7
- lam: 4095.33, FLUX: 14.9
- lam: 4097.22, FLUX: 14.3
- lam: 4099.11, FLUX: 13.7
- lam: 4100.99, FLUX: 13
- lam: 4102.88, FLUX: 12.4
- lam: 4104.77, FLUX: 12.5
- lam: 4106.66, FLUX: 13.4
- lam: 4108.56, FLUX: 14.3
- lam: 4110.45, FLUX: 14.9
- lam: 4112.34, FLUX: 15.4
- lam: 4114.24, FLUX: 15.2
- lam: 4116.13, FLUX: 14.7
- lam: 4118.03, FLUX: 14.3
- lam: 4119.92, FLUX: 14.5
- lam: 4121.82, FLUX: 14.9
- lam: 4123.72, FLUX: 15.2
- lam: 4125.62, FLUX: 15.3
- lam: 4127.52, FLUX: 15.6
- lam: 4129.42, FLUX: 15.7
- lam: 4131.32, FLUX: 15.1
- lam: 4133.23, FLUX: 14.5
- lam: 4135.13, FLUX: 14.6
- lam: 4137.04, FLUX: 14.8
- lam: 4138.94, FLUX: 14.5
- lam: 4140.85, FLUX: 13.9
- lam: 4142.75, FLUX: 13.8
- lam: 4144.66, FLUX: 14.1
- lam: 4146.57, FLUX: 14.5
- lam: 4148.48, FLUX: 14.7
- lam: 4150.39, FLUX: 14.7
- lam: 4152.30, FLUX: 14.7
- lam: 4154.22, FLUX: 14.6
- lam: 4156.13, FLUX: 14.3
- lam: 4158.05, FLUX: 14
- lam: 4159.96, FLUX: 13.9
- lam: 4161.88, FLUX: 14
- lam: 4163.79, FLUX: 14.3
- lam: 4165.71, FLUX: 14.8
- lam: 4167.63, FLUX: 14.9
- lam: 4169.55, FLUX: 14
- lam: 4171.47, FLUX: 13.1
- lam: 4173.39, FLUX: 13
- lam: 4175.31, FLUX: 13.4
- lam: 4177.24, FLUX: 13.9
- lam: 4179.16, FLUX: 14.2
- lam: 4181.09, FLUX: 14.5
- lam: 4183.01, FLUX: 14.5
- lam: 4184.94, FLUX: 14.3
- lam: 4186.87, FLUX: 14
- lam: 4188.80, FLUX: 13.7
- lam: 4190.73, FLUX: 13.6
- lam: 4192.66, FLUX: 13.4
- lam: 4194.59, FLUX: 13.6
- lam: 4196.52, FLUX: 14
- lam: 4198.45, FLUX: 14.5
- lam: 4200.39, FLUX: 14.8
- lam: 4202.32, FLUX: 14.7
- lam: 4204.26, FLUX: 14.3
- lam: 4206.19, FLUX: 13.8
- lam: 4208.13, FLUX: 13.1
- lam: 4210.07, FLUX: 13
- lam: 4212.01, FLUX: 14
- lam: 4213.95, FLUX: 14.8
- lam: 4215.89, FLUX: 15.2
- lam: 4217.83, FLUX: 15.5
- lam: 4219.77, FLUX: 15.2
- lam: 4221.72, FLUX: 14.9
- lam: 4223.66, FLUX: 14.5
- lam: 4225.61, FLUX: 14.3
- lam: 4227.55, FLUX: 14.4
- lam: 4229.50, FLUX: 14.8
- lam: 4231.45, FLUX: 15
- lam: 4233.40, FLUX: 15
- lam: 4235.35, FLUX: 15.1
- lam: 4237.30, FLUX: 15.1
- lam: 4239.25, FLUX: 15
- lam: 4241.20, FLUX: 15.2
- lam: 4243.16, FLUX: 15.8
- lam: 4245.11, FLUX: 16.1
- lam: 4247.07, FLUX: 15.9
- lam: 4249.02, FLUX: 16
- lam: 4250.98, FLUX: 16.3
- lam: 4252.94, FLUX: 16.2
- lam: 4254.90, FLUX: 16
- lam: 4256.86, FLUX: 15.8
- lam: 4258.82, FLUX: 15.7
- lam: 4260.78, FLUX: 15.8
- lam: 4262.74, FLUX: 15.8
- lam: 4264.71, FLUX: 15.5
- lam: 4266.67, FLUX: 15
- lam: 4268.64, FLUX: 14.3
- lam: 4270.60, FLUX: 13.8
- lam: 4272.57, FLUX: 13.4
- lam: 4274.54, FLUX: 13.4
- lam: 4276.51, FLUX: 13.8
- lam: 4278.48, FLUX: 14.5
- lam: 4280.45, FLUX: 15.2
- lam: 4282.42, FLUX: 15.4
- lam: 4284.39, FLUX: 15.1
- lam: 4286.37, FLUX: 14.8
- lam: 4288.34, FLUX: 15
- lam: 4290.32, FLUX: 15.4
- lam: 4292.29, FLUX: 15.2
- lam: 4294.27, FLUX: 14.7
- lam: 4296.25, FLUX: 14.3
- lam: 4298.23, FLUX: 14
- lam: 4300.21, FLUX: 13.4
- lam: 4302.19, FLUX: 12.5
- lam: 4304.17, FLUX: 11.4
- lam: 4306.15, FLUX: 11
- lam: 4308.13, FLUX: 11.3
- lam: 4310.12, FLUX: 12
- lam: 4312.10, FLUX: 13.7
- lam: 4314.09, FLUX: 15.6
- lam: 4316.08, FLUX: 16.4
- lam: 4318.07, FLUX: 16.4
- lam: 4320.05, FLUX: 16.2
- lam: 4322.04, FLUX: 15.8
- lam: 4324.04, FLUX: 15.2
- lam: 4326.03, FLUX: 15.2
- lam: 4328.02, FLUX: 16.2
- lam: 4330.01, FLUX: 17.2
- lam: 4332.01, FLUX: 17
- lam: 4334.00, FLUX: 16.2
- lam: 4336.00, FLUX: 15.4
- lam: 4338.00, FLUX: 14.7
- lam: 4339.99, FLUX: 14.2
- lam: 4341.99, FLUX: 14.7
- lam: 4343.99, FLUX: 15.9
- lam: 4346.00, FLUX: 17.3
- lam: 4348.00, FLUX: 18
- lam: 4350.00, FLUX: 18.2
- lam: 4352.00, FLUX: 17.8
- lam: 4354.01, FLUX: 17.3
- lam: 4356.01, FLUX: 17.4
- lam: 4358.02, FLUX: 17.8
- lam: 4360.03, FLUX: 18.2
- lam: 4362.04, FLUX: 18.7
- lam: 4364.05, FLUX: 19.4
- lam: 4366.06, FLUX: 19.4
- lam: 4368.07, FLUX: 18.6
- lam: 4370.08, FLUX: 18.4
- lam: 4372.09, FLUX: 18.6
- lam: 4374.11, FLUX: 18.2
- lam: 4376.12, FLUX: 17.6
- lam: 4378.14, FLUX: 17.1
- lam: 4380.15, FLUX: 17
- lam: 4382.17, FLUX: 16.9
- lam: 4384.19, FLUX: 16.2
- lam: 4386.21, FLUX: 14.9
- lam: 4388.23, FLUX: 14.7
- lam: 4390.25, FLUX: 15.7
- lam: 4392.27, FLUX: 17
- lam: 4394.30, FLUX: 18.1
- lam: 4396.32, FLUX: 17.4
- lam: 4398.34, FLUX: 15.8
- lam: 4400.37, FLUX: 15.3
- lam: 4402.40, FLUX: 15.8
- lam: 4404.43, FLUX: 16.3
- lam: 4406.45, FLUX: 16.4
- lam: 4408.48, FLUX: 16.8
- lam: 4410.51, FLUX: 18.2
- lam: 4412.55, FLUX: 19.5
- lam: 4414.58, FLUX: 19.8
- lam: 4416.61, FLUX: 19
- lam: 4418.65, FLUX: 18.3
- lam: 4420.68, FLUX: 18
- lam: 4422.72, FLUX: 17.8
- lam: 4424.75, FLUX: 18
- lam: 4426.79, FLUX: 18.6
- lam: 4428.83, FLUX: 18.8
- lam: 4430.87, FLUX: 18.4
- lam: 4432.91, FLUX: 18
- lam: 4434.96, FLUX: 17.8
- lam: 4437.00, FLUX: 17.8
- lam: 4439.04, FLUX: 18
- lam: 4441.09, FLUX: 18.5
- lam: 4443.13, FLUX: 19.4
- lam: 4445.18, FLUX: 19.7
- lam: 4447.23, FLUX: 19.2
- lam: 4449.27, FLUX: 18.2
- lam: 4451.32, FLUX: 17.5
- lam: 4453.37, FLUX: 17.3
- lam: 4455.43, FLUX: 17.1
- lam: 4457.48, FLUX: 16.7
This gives 7.72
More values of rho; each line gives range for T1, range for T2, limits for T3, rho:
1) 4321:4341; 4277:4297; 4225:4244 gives 7.76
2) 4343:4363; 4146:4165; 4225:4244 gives 7.86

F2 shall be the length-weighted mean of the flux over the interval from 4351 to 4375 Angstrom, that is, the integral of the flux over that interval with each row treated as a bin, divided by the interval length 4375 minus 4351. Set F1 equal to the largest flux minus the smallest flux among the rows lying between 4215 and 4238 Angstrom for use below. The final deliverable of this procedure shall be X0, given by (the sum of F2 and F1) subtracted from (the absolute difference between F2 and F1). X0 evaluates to -2.4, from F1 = 1.2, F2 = 18.3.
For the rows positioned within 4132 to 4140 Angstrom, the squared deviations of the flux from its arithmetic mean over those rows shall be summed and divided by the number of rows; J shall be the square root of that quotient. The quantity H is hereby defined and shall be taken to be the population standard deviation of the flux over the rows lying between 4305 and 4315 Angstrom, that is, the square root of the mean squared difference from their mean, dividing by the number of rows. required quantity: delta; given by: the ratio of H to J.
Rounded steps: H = 1.7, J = 0.12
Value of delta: 14.0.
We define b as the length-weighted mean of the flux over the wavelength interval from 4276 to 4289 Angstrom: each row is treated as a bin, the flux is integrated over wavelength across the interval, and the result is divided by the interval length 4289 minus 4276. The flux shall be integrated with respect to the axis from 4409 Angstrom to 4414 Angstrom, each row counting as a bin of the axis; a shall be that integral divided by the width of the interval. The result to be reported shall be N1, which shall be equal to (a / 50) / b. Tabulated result 0.025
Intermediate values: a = 18.7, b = 14.9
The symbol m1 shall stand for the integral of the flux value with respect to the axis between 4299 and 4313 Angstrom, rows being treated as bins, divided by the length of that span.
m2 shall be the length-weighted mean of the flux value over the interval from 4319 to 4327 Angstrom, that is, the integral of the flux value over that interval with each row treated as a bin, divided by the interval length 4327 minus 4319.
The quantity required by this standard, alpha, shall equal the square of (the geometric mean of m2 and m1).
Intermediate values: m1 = 12.2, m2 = 15.6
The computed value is 191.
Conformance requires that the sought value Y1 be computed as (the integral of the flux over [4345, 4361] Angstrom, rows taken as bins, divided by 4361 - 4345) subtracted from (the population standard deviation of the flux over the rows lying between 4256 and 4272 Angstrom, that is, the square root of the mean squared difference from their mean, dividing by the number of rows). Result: -17.0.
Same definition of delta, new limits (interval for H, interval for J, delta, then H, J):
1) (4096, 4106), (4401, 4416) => 0.5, 0.7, 1.50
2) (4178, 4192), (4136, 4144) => 0.8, 0.3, 0.42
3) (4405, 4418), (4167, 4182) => 2.1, 1.3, 0.63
